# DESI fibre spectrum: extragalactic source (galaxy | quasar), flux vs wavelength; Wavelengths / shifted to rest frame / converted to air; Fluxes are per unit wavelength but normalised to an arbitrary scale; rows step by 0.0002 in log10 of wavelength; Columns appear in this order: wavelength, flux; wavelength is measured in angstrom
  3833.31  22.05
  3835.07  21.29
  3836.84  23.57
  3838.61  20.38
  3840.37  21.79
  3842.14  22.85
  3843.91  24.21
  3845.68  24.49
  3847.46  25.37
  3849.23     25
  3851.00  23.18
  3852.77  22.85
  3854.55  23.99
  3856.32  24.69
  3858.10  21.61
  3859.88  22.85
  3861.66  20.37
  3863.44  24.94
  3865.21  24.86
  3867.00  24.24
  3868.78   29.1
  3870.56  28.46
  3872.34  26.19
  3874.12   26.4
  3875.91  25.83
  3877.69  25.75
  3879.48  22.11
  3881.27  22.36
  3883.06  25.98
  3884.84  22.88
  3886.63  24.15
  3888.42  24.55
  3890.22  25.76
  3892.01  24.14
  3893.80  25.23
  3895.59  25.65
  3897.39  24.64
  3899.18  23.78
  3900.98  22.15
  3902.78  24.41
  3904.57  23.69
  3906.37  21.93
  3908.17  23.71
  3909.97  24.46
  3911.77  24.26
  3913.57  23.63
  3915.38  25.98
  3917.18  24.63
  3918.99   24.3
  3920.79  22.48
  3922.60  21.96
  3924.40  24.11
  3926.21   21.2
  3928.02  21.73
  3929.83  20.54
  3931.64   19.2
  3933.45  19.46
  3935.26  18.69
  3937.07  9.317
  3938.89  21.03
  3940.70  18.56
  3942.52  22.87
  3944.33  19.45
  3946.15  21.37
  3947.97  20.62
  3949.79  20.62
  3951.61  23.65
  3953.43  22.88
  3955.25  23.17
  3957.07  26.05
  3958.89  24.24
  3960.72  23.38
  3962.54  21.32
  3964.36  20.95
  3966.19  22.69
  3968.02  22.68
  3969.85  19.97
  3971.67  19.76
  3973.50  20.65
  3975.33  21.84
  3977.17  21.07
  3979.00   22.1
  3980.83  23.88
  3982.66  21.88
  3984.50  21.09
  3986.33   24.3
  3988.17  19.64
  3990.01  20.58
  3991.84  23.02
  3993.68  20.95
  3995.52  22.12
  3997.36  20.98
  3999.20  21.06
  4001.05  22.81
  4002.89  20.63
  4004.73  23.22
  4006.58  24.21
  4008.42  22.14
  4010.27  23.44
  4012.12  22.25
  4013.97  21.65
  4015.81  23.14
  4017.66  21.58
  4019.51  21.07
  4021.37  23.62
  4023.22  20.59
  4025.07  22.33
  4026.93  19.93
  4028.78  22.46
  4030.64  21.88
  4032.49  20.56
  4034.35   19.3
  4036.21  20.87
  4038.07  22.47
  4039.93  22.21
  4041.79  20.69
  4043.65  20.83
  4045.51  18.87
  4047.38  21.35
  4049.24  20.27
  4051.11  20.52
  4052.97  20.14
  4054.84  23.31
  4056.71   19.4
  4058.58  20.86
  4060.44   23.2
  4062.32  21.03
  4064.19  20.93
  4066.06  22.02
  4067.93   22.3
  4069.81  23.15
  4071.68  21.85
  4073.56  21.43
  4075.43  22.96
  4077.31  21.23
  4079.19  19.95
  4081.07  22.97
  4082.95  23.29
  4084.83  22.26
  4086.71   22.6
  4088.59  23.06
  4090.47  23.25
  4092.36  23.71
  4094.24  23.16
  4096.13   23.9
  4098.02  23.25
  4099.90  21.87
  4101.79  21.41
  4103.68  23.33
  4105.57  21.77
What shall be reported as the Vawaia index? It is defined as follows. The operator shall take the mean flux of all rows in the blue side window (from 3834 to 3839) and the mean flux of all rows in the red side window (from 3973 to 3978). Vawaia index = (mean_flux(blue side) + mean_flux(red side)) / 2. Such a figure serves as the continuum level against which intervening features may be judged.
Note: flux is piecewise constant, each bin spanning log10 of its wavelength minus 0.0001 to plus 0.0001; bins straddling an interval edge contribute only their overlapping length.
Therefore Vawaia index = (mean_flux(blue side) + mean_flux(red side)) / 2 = 21.5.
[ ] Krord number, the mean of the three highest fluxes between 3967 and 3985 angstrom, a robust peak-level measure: 22.9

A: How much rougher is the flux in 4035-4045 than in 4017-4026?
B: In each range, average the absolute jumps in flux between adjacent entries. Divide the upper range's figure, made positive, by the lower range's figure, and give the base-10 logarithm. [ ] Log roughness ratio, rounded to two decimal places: -0.35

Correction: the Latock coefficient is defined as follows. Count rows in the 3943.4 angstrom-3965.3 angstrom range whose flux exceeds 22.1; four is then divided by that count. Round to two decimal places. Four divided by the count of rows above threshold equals 0.67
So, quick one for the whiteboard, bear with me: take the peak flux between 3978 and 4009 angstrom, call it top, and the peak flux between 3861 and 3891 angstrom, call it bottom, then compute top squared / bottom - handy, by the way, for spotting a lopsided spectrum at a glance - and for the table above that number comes 20.3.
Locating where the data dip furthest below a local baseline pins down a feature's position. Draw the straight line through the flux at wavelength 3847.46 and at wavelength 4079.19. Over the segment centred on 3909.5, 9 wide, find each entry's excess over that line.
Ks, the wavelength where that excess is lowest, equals 3906.37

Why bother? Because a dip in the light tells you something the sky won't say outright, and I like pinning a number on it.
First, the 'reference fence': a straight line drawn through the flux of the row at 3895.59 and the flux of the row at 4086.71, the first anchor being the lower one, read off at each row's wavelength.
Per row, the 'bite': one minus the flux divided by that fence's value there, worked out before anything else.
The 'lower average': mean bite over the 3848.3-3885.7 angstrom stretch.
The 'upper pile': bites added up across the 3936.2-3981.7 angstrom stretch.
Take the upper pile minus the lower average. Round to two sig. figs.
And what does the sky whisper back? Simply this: 3.2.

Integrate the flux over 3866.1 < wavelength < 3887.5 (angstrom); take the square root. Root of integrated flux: 23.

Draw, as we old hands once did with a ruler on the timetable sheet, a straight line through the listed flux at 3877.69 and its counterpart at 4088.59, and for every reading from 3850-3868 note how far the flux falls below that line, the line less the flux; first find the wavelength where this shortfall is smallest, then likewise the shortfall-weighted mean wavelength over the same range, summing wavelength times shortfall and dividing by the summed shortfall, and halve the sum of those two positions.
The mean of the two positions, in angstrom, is 3860.9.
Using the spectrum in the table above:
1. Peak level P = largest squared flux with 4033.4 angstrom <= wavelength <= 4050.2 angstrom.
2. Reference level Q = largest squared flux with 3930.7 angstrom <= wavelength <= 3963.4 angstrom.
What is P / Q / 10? 0.0744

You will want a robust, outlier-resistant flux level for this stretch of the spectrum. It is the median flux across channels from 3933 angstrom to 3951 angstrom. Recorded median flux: 20.0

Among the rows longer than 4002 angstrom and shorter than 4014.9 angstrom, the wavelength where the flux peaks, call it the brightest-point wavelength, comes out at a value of 4006.58 angstrom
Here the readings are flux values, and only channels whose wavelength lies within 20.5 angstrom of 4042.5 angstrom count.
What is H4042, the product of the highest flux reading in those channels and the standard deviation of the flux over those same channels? 28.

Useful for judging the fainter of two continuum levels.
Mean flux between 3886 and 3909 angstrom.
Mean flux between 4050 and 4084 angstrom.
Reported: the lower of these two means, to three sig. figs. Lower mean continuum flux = 21.7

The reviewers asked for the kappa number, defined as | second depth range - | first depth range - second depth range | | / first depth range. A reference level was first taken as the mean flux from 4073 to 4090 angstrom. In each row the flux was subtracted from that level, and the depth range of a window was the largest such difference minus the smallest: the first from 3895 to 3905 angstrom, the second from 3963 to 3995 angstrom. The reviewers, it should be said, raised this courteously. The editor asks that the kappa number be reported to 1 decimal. 1.0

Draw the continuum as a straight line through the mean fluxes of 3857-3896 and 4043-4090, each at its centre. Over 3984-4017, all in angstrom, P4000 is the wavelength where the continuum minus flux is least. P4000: 4006.58 angstrom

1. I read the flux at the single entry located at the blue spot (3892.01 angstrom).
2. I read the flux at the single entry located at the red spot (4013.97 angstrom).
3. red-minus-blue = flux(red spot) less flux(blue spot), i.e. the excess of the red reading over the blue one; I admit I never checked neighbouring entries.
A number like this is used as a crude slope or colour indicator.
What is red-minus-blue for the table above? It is -2.5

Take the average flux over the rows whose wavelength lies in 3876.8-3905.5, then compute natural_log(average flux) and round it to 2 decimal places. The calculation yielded 3.19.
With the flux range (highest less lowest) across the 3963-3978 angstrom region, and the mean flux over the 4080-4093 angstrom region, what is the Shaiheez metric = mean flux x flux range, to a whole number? 67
